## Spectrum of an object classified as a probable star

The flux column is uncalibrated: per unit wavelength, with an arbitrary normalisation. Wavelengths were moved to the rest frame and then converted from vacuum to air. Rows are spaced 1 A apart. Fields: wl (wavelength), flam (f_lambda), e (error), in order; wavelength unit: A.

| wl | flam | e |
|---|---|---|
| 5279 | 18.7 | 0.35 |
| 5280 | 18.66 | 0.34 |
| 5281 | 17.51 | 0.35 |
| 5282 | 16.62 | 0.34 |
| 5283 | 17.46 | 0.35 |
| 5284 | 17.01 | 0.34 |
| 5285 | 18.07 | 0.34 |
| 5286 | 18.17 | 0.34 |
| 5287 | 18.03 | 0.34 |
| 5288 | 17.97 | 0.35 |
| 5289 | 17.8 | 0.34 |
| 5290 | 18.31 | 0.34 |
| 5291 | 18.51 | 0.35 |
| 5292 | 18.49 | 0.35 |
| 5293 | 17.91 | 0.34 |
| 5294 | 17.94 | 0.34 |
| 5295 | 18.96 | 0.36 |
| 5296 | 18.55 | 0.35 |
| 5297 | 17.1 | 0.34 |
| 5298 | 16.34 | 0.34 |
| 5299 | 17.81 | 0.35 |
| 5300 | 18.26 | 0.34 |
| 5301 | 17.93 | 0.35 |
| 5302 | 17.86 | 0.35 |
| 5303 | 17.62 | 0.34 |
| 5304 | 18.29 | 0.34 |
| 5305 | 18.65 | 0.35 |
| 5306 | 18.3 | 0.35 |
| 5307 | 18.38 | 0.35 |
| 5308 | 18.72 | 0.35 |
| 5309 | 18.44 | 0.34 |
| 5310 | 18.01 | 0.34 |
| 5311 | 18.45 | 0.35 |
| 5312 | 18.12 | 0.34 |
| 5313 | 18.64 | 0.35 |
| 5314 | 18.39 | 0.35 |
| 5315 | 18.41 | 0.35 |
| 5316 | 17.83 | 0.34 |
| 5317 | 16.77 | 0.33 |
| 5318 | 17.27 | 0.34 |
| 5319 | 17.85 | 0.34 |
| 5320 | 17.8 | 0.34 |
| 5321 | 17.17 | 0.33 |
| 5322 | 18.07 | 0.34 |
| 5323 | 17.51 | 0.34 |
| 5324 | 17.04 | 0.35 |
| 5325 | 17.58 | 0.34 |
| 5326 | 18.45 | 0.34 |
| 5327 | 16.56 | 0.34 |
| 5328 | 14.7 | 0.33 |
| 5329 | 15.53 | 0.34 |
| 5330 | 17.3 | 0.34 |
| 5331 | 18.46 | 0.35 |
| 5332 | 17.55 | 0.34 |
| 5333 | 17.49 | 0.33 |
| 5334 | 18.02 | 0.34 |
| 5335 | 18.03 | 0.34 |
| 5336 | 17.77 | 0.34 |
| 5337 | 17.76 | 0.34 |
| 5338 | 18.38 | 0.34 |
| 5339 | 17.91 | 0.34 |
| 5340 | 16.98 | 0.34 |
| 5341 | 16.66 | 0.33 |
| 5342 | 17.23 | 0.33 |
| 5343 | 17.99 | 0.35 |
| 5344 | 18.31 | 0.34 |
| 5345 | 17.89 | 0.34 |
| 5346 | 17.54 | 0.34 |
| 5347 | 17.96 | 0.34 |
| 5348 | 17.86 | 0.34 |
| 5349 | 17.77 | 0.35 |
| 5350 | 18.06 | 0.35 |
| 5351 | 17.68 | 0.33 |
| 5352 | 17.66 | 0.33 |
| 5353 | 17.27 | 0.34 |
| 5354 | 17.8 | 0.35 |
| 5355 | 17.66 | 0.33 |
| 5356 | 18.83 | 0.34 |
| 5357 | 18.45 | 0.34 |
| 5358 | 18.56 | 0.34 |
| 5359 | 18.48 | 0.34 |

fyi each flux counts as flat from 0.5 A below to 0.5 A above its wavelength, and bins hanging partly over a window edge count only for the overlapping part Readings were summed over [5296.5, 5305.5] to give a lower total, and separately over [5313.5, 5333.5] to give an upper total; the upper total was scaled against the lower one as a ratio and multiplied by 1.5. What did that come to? 3.3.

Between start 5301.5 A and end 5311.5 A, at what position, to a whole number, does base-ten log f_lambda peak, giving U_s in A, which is 5308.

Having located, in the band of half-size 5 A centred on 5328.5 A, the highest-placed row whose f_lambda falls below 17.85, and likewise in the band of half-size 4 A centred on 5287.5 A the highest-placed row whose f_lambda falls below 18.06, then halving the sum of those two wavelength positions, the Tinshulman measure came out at 5311.0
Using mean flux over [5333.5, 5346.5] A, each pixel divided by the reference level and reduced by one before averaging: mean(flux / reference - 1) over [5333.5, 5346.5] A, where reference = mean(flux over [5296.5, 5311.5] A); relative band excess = -0.016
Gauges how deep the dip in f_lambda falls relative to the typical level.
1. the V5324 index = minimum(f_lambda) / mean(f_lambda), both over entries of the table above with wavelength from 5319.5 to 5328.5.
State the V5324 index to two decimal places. 0.85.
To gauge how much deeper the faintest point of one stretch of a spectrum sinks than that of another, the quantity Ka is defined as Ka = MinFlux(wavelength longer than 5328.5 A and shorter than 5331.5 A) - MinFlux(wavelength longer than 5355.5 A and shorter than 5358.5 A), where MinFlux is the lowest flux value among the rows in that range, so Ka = -2.9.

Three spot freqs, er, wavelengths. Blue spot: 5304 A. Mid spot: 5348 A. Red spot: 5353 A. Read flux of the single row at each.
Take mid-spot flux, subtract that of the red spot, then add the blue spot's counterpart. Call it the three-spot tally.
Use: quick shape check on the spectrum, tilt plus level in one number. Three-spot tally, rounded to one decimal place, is 18.9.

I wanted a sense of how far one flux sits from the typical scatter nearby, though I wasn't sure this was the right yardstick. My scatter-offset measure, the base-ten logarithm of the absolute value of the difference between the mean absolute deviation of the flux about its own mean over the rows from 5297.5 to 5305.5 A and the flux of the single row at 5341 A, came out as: 1.21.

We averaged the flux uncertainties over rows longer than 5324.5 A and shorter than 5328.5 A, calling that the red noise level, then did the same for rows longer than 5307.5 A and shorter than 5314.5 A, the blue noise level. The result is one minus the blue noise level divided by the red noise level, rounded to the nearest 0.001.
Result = -0.024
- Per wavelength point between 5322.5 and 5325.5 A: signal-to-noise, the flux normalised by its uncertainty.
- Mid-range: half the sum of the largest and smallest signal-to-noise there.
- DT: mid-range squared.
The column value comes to 2520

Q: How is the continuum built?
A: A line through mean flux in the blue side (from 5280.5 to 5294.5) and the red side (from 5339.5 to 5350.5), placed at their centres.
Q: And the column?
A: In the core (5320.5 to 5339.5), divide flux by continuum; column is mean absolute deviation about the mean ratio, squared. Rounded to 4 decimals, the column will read 0.0014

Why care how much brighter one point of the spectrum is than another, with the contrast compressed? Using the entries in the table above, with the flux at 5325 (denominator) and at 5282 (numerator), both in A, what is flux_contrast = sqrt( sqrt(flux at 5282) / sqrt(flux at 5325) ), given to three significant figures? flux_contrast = 0.986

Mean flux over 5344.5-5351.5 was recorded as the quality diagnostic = 17.8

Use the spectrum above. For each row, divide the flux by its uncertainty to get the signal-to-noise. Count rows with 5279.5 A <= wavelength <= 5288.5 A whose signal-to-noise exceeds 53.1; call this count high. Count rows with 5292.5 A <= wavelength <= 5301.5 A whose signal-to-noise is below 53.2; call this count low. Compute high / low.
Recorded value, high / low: 0.4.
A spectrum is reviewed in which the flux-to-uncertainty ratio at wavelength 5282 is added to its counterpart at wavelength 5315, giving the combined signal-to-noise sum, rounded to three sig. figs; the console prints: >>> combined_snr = 101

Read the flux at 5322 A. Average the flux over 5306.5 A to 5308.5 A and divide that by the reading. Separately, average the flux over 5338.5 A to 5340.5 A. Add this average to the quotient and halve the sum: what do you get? 9.24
